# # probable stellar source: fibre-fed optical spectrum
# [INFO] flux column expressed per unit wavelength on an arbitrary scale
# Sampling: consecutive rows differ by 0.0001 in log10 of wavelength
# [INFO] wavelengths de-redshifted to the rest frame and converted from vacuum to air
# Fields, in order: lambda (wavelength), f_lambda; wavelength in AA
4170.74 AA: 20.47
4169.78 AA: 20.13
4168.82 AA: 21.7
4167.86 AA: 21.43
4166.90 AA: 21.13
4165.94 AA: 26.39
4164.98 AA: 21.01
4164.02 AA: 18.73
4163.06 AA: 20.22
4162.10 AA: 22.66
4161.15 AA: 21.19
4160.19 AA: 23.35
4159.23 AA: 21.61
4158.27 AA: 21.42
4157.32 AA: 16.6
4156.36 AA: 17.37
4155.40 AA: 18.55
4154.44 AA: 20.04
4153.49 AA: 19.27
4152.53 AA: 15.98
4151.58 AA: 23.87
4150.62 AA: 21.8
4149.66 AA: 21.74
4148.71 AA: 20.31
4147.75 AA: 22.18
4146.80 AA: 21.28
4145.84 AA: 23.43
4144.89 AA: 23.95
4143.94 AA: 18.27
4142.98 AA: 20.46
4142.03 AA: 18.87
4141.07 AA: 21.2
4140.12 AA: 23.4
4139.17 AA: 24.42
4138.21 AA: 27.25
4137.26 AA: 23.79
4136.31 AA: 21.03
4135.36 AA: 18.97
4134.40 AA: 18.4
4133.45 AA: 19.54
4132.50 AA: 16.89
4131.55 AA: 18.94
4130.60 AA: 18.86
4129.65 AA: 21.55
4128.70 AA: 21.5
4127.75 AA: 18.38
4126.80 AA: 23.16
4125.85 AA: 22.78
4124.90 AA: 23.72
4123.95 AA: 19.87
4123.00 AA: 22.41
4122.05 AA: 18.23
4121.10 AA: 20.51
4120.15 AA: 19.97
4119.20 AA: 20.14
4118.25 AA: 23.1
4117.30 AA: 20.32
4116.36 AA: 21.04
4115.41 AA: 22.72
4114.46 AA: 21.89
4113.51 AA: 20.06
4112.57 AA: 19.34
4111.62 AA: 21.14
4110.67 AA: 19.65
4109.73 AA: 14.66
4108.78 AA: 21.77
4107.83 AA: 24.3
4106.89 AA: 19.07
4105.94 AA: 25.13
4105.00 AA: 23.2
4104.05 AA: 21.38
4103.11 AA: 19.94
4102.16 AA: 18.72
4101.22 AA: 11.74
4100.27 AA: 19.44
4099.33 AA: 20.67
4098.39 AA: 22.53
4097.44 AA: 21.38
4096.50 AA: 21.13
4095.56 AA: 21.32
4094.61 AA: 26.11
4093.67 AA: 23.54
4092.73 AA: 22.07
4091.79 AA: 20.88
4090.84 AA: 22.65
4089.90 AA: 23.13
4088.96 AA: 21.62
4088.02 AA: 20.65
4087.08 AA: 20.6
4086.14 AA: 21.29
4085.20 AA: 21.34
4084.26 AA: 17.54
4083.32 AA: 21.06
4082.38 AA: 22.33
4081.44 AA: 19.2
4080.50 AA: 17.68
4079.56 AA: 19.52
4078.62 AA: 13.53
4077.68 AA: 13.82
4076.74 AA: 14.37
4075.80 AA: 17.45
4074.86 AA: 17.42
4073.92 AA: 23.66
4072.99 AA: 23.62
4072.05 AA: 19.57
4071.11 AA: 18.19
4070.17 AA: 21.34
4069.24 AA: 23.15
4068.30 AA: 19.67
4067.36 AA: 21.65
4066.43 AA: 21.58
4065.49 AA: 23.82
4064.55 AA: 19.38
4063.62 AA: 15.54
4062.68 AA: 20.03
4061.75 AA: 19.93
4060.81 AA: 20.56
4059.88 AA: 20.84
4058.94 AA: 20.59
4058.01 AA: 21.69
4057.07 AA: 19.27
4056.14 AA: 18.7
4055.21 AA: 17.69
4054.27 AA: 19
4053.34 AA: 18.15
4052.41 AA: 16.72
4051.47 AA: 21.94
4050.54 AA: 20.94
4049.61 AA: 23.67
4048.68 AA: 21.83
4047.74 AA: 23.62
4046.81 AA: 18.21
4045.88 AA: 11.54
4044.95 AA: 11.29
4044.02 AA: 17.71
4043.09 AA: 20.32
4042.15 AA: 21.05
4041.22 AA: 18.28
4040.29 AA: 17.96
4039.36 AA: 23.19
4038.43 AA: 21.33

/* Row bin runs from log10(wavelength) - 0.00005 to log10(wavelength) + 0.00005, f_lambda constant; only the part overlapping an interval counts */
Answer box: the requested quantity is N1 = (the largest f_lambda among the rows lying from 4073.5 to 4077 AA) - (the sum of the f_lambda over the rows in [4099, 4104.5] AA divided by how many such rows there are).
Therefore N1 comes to 5.0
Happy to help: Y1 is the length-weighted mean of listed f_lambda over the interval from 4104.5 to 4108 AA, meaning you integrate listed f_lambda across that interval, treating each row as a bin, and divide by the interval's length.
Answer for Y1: 22.8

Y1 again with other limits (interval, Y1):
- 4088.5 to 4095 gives 22.8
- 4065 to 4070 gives 21.9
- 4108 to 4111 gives 19.2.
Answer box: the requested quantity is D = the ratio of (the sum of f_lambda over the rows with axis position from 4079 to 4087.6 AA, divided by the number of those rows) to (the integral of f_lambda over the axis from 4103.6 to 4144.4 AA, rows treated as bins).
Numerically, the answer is 0.023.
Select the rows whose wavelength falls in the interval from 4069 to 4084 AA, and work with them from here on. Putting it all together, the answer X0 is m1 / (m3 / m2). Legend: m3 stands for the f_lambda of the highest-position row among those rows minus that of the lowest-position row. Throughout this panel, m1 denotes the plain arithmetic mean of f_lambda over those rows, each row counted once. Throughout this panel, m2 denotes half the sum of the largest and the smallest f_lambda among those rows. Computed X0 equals -170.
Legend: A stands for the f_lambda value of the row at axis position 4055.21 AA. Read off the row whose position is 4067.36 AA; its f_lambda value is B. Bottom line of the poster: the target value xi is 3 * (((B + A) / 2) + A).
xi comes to 112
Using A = 17.69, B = 21.65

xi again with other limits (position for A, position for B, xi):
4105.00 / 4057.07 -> 133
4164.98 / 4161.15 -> 126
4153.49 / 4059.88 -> 118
